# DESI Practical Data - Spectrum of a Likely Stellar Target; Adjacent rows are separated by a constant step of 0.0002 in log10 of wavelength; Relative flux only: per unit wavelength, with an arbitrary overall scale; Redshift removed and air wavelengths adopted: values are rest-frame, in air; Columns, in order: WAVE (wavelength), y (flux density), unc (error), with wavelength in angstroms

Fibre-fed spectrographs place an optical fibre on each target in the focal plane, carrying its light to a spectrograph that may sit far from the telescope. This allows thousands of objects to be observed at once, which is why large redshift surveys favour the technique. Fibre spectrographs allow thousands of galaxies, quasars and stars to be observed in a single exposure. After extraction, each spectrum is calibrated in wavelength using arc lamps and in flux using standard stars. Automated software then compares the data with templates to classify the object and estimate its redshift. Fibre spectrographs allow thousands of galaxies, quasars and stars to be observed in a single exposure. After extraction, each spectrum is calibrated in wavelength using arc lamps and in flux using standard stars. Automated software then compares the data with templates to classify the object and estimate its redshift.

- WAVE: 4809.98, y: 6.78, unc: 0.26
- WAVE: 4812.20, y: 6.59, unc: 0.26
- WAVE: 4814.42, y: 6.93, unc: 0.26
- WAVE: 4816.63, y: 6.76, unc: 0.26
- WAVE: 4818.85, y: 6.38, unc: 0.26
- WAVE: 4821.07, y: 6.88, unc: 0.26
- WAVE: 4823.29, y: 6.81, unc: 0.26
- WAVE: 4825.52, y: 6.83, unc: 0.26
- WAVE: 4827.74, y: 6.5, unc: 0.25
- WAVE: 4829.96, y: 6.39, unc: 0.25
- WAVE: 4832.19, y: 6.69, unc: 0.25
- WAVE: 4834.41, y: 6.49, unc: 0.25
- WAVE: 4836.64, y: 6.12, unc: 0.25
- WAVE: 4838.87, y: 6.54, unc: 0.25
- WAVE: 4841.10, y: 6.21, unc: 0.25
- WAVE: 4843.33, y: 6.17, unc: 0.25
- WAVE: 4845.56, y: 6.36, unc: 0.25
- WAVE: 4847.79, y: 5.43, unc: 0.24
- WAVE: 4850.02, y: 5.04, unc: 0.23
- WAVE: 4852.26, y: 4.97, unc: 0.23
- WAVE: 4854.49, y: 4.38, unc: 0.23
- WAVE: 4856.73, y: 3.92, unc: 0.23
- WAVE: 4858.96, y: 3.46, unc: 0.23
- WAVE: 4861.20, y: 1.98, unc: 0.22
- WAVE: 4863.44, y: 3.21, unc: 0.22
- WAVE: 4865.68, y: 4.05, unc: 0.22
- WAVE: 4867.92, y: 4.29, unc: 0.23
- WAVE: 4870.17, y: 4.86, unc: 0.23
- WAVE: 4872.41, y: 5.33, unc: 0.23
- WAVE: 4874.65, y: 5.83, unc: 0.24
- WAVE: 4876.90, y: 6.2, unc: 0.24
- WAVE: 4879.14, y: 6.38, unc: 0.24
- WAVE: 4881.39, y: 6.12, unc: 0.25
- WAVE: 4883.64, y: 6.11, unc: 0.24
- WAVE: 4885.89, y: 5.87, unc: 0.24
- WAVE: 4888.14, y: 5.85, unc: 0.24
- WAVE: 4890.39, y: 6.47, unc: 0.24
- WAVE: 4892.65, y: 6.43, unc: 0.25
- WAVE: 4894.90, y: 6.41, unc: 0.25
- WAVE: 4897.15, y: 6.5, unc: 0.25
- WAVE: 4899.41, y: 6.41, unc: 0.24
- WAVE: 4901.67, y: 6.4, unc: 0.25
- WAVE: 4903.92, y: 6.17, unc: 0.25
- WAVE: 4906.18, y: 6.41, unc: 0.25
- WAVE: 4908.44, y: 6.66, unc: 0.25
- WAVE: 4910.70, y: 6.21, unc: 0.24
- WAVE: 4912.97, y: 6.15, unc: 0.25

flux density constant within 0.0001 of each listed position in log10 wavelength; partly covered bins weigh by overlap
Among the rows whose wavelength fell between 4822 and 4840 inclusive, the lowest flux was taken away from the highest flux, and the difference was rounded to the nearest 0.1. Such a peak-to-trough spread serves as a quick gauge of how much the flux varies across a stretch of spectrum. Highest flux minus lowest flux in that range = 0.7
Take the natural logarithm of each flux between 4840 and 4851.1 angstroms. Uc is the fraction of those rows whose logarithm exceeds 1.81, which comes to 0.6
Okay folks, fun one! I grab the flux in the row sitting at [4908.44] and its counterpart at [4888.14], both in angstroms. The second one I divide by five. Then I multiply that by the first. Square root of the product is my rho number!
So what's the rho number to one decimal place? 2.8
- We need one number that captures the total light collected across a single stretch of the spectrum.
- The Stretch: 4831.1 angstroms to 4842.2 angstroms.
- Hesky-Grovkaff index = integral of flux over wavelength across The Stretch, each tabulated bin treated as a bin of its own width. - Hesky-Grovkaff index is 71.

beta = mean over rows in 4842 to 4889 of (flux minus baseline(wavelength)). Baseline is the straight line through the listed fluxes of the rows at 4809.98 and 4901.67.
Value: -1.5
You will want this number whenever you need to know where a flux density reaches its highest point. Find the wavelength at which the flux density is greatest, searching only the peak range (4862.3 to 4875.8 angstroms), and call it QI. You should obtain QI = 4874.65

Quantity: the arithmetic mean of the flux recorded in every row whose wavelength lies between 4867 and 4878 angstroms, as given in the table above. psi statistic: 5.3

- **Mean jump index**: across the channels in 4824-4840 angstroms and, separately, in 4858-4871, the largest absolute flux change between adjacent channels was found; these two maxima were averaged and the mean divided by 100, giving 0.0095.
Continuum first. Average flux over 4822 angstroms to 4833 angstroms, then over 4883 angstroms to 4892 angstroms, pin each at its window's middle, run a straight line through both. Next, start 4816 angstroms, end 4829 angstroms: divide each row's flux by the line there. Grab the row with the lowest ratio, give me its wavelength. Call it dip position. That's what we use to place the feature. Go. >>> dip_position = 4818.85 angstroms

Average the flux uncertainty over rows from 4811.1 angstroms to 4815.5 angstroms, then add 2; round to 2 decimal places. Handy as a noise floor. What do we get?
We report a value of 2.26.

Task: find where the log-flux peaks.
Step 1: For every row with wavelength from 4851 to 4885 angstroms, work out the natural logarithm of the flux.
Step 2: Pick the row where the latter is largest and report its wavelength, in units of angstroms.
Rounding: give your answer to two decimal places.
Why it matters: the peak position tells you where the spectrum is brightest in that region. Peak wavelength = 4879.14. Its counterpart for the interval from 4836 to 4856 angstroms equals 4838.87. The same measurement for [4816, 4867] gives 4821.07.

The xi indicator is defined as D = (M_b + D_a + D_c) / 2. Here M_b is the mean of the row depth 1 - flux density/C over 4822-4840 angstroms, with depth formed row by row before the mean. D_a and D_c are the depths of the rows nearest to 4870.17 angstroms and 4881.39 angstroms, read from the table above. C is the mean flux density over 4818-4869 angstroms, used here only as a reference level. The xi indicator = -0.11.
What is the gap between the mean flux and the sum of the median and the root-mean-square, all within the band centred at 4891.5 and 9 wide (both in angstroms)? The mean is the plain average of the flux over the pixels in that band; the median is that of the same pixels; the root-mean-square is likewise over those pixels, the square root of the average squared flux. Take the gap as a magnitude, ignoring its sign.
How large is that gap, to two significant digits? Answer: 6.4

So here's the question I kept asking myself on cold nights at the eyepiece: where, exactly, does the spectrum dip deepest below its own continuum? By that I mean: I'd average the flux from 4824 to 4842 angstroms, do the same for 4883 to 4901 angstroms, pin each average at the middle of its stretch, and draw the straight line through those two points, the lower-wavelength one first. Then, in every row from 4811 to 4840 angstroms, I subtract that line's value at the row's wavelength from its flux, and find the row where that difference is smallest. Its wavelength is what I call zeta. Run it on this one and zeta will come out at 4836.64 angstroms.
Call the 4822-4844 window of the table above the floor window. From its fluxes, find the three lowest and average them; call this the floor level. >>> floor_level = 6.2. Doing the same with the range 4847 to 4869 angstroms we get 2.9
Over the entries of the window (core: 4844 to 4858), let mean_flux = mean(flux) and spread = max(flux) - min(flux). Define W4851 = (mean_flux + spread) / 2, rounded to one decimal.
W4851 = 3.7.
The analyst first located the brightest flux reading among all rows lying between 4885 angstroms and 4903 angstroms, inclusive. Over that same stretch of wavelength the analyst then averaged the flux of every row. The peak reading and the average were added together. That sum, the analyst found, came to 12.8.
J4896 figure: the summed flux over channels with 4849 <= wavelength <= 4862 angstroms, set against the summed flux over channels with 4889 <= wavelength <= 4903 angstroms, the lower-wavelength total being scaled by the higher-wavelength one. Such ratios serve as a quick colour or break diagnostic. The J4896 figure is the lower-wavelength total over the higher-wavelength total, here 0.61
